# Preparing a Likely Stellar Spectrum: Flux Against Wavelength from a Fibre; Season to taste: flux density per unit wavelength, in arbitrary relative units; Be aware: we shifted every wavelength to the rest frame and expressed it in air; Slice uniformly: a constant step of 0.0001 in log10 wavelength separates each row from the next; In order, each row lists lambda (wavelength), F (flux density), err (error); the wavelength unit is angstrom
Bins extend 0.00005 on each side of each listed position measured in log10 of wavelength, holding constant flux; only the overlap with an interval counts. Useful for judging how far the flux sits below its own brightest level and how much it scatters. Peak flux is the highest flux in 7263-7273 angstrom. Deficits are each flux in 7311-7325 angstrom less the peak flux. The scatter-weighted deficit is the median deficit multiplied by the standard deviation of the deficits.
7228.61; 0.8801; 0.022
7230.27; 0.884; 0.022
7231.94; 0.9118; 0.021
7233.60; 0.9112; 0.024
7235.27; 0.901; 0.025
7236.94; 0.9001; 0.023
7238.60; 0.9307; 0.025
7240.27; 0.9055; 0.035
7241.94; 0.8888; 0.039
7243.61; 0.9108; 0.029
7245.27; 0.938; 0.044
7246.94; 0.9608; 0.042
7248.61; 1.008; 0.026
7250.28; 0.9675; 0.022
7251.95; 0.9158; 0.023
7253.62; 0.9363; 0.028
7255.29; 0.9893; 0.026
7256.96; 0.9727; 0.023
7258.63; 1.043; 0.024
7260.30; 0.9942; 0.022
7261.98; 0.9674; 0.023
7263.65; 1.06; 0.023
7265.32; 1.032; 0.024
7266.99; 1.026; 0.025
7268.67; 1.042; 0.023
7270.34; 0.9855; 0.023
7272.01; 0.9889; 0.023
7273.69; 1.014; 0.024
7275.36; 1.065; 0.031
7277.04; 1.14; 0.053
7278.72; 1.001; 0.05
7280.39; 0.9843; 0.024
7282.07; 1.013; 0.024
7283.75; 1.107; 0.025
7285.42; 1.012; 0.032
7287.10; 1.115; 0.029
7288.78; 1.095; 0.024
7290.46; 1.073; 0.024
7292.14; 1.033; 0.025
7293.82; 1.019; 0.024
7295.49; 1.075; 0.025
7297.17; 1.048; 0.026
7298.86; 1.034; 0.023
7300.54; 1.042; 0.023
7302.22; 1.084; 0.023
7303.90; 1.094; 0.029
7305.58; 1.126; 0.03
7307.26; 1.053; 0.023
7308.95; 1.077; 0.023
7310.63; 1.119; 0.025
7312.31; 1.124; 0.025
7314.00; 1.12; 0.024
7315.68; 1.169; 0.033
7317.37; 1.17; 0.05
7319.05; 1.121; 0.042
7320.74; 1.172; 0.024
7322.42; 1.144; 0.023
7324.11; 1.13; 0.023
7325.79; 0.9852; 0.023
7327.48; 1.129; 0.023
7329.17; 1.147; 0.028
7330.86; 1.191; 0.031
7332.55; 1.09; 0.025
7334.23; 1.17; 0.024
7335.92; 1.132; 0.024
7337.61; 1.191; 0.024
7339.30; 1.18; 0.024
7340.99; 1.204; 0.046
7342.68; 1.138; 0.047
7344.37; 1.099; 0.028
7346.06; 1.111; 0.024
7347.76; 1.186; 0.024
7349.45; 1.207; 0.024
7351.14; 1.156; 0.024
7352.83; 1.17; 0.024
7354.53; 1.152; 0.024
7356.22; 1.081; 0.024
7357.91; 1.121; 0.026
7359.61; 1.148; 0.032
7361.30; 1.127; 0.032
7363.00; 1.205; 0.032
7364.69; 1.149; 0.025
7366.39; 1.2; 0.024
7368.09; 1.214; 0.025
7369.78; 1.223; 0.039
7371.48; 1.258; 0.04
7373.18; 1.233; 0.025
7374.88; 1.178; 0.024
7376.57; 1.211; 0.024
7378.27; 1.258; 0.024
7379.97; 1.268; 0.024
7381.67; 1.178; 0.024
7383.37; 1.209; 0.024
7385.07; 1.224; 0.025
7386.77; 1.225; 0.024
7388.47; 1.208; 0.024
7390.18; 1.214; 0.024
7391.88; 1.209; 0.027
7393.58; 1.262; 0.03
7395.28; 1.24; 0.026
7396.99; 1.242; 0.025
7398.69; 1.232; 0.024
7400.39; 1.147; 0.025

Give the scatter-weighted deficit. 0.002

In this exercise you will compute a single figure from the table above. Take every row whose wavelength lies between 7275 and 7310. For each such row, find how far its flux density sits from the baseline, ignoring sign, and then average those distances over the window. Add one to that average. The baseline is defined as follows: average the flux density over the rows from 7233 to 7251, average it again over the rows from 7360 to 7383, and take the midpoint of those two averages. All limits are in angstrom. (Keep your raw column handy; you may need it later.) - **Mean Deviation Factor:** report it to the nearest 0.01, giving 1.04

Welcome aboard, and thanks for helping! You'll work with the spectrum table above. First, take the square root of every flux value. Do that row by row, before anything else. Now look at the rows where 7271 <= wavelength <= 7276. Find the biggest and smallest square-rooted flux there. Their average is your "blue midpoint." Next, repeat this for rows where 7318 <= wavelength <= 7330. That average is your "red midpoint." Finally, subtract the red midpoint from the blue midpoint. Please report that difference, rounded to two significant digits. -0.024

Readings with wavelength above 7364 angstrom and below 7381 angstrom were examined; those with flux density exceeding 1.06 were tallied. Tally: 10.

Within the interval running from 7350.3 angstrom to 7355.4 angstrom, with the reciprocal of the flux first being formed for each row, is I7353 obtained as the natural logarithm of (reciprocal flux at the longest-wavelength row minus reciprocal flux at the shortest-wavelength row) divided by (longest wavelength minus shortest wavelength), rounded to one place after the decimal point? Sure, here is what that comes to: -7.0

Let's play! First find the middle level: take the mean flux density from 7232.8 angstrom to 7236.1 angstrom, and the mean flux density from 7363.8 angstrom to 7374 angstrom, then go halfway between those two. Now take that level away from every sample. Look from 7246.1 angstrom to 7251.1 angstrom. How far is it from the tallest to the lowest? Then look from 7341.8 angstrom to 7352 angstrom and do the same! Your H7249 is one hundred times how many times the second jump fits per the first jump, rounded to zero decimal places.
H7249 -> 229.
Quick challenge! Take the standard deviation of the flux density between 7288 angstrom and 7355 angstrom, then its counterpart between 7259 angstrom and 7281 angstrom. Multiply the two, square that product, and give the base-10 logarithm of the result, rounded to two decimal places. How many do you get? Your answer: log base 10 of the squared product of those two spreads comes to -5.23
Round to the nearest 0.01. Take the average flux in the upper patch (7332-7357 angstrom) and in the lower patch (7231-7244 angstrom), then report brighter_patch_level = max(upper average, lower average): 1.15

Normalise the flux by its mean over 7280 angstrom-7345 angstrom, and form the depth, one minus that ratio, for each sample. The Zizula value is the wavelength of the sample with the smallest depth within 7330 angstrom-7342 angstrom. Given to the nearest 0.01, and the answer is 7340.99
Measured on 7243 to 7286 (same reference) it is 7277.04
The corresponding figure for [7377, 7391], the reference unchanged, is 7379.97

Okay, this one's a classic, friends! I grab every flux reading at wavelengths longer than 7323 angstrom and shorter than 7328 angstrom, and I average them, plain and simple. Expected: 1.08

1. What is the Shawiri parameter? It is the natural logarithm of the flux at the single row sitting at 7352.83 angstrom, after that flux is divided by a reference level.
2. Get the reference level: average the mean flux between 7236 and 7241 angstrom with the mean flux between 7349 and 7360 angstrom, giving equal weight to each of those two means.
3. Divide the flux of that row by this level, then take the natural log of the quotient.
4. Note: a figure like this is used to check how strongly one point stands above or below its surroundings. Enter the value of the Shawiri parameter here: 0.13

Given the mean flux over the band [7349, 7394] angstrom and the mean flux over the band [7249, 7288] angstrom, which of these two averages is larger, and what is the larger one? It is 1.20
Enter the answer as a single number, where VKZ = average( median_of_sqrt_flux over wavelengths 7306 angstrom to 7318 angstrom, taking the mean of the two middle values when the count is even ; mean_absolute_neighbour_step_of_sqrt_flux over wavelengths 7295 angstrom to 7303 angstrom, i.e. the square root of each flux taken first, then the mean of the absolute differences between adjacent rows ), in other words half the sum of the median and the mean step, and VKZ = 0.535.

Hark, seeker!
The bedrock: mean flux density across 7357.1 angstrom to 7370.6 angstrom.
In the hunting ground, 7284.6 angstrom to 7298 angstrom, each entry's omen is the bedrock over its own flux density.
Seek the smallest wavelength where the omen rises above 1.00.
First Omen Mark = 7285.42 angstrom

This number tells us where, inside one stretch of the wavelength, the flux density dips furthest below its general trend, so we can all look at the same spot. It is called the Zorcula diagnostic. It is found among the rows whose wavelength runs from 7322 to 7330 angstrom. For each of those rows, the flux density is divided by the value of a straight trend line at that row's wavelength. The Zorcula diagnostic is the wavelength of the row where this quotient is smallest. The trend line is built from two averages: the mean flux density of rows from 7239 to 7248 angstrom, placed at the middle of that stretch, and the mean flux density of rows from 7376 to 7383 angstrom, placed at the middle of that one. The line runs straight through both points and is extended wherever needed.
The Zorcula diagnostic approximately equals 7325.79 angstrom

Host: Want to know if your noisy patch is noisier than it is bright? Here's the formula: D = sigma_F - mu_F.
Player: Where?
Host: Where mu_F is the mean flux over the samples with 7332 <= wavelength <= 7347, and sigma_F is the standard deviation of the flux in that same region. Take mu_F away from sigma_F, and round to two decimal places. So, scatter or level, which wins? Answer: -1.11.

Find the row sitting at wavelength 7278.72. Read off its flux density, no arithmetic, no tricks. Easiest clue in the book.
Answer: 1.001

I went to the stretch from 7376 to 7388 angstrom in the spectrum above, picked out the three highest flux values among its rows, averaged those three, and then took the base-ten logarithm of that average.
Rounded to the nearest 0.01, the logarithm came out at 0.10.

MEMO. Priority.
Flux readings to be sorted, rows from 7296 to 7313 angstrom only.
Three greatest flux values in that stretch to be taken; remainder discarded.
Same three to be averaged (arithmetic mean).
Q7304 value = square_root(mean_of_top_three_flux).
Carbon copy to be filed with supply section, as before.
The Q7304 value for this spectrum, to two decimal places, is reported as 1.06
